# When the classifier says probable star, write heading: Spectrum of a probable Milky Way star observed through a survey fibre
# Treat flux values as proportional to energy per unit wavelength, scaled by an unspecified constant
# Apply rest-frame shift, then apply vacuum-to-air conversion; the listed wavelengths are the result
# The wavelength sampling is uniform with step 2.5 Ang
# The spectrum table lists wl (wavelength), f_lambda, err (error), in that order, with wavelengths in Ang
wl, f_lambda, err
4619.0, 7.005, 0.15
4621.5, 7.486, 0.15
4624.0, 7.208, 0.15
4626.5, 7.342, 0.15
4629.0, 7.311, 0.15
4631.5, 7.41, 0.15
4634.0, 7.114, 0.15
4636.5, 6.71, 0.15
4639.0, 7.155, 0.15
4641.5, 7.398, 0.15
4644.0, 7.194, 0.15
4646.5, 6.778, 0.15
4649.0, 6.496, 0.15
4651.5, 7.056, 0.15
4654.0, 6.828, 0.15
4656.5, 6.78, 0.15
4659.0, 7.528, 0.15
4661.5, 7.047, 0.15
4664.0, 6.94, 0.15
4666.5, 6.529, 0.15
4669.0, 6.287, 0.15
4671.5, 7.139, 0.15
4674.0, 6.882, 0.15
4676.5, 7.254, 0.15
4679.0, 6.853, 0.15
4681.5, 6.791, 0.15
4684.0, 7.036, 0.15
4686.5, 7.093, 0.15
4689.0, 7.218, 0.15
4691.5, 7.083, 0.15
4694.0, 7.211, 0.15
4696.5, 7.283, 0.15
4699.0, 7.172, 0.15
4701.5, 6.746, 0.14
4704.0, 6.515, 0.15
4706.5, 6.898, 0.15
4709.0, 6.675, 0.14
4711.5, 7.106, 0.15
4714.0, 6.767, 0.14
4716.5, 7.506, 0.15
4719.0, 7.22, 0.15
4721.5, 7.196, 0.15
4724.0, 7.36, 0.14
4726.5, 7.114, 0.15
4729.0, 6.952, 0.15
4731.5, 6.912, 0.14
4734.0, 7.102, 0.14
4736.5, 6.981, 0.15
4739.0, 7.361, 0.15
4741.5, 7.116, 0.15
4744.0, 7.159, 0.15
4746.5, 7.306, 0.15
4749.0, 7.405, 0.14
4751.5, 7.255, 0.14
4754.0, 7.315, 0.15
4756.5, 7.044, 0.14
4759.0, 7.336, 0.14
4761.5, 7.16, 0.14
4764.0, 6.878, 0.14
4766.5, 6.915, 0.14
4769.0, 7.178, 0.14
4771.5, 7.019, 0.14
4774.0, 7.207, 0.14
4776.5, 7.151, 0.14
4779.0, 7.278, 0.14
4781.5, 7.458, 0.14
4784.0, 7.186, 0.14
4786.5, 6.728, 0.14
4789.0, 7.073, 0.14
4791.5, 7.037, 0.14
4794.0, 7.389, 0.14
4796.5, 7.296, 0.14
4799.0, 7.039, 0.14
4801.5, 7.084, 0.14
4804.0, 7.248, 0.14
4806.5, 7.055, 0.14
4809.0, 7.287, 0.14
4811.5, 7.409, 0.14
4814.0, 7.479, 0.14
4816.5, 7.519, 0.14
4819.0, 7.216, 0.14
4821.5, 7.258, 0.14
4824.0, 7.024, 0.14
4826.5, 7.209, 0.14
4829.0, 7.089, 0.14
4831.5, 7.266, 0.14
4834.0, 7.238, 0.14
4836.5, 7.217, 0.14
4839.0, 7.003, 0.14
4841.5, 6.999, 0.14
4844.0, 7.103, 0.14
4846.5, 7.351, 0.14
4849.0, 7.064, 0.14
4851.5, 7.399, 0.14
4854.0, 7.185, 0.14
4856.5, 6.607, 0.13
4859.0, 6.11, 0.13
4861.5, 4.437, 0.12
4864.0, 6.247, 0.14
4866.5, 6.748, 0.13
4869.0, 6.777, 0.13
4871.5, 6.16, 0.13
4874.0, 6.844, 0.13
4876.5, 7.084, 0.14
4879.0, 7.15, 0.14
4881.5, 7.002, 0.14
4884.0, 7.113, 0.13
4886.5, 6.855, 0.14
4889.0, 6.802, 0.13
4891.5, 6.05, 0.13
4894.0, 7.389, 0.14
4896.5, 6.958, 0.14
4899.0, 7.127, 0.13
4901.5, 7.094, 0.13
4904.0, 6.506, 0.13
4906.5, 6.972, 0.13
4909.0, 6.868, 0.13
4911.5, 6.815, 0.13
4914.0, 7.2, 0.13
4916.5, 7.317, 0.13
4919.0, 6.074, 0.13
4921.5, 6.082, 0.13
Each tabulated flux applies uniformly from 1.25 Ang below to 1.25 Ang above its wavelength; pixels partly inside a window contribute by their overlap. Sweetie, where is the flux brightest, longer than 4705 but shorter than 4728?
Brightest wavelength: 4716.5 Ang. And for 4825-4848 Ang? 4846.5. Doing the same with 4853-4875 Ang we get 4854.0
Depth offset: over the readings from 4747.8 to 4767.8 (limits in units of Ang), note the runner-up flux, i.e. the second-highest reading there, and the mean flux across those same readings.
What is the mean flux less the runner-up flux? -0.173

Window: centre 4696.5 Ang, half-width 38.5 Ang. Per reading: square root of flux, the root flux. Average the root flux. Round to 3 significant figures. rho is 2.65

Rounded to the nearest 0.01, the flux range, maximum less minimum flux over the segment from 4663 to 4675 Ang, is 0.85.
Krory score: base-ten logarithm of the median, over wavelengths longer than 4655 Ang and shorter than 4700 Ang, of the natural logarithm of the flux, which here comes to 0.291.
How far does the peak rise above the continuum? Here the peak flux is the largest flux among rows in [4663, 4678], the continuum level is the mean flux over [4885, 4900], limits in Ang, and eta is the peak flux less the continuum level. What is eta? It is 0.39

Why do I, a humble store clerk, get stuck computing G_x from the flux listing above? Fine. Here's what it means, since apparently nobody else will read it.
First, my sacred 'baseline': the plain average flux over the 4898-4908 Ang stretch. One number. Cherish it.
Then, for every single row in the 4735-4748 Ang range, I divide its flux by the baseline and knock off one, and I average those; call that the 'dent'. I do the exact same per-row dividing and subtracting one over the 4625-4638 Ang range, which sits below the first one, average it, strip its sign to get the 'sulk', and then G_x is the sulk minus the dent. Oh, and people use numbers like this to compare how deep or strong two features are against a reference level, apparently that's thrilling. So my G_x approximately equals -0.001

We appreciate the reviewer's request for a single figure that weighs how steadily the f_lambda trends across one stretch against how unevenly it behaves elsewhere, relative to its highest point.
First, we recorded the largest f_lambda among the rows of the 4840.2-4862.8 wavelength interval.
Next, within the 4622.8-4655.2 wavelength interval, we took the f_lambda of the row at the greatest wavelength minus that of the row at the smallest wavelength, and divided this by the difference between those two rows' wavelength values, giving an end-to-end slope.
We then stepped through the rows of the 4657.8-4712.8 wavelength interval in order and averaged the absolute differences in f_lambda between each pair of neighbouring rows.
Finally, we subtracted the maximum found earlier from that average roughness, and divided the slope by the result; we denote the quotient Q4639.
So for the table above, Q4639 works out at 0.0018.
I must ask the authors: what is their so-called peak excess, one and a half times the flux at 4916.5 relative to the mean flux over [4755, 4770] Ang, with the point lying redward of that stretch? 1.549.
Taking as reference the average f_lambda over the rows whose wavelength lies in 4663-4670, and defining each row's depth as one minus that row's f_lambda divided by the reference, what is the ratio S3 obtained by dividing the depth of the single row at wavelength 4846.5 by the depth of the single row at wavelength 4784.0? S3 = 1.3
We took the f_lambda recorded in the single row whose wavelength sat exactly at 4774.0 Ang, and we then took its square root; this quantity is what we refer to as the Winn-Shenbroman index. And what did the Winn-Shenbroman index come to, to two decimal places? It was 2.68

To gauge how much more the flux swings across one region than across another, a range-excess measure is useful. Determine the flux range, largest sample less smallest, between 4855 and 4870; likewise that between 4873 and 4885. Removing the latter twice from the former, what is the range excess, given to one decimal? 1.7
